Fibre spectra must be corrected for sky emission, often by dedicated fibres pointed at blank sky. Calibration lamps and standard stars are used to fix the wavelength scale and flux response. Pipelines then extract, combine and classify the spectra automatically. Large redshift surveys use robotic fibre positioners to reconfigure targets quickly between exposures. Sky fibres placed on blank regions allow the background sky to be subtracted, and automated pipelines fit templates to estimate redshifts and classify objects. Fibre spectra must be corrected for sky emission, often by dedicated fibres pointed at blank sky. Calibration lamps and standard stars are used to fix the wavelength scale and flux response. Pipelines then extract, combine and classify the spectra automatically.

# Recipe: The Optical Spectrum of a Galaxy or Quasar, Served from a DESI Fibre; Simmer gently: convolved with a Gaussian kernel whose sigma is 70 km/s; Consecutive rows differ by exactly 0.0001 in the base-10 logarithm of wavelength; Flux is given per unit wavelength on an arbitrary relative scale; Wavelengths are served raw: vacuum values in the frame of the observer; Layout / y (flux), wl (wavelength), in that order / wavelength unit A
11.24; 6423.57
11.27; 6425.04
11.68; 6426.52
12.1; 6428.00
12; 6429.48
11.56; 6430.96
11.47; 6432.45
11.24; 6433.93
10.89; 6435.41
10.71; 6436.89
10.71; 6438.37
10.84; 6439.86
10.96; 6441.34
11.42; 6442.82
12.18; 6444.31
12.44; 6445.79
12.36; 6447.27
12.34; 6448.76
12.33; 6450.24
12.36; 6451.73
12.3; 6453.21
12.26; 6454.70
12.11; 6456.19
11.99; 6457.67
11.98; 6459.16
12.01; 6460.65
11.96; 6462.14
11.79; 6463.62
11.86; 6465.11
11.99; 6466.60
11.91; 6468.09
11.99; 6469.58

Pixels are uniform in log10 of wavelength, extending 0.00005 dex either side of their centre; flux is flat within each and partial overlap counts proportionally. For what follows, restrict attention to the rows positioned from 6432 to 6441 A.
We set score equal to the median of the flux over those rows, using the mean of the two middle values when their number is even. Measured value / 10.9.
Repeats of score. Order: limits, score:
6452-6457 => 12.3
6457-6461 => 12.0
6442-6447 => 12.2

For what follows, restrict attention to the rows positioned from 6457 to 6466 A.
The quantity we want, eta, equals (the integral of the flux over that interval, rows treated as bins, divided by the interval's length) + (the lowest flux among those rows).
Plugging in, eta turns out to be 23.7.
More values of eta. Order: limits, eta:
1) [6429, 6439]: 21.9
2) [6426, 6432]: 23.4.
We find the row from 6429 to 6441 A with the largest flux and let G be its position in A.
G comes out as 6429.48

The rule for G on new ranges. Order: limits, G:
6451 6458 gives 6451.73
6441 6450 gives 6445.79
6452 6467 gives 6453.21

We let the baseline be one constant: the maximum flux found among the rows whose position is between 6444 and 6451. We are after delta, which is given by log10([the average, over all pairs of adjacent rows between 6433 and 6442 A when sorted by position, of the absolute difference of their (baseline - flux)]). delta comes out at -0.81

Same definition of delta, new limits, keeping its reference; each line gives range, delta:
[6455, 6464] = -1.12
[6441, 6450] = -0.50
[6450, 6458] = -1.10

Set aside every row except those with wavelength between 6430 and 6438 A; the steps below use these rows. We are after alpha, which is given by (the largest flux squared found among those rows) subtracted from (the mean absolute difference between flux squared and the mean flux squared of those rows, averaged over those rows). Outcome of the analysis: -127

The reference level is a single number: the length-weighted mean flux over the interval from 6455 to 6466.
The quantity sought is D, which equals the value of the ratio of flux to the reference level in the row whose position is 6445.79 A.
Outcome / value 1.04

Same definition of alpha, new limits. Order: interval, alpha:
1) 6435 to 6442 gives -118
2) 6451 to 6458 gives -150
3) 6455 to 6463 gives -146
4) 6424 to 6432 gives -140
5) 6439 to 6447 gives -141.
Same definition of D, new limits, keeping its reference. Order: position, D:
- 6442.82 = 0.95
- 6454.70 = 1.02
